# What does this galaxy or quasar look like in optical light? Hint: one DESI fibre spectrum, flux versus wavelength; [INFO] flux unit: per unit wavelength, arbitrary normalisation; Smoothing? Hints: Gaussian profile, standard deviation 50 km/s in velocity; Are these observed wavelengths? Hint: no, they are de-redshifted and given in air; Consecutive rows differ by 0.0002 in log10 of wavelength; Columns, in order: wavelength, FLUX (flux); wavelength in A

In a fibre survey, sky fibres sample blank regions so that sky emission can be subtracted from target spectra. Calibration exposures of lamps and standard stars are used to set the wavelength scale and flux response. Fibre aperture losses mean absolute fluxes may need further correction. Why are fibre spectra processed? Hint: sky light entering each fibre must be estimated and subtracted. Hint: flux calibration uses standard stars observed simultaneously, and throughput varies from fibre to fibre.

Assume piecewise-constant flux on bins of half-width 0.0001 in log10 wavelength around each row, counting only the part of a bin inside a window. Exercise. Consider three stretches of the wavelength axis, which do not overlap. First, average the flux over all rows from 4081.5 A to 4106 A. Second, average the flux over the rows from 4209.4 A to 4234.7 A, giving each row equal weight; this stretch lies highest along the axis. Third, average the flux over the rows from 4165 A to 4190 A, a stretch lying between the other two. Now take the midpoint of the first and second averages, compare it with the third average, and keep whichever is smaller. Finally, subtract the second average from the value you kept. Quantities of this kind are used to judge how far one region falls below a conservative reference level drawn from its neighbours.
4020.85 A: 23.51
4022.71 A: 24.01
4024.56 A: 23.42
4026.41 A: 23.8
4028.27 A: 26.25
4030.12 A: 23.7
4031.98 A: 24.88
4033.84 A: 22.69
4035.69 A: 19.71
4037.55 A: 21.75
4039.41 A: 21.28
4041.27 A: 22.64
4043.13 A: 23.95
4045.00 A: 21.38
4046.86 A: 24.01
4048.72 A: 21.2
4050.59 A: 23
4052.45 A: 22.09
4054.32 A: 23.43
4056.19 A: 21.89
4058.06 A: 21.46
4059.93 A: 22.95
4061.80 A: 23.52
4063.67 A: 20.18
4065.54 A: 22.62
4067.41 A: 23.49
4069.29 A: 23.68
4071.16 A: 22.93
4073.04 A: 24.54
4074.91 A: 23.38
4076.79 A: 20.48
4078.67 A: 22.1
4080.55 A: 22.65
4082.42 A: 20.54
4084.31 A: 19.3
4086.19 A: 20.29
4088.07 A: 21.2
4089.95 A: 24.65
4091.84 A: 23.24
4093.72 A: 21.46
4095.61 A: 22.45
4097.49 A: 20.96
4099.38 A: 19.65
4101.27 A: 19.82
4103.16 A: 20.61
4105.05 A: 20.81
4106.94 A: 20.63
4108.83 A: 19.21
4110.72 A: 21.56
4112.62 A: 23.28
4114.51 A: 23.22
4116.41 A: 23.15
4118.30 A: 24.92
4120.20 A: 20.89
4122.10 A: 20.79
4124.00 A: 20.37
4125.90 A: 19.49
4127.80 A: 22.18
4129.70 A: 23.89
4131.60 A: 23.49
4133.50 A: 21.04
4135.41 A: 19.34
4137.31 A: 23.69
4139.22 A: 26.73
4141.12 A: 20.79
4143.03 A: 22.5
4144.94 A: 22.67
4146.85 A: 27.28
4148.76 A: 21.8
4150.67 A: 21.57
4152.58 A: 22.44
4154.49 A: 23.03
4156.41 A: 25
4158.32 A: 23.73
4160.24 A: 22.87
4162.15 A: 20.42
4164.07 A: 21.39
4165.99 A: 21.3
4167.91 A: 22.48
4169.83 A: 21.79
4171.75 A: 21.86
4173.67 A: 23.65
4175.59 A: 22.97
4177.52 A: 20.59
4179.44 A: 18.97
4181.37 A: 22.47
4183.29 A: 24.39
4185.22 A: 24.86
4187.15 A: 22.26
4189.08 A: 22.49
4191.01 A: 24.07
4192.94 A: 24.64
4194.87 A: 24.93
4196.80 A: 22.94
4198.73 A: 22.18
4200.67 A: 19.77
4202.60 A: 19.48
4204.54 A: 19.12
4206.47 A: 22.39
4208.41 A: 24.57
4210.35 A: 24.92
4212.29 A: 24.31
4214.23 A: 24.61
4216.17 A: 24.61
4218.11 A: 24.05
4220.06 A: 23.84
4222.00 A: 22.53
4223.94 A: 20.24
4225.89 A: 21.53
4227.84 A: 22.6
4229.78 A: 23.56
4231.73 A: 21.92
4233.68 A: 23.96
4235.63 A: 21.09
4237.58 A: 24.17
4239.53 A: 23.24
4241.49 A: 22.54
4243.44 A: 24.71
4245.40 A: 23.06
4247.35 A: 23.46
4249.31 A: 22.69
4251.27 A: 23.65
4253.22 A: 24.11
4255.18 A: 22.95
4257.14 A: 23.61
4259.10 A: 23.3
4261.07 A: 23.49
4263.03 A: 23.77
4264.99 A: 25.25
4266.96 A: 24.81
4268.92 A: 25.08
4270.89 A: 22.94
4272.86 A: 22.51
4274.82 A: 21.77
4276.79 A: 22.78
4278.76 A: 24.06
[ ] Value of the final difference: -1.07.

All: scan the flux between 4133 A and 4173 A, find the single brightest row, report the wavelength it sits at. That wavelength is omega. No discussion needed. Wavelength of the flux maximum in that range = 4146.85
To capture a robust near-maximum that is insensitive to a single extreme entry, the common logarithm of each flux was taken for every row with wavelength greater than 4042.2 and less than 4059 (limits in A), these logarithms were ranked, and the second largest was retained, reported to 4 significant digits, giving 1.379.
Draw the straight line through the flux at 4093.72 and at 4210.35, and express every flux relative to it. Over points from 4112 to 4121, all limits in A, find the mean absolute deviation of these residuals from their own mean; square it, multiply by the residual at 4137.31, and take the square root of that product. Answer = 0.90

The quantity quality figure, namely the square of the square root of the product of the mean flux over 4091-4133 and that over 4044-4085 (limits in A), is 483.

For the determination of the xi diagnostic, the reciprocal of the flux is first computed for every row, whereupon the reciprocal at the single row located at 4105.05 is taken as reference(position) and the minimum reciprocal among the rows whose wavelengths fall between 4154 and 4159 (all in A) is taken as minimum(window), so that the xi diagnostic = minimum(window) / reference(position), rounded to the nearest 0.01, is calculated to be 0.83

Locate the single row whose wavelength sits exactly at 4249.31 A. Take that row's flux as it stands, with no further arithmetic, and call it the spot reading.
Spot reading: 22.69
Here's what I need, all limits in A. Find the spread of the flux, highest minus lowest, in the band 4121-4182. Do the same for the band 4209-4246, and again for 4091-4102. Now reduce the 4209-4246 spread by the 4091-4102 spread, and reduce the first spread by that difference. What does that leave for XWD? 7.2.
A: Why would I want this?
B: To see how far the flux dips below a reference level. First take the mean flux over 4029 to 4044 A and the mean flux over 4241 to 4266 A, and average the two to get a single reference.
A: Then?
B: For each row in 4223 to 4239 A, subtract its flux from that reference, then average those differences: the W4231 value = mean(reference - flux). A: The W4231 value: 0.7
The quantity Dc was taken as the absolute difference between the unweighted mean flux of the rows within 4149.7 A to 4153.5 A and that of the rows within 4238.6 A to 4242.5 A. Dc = 0.9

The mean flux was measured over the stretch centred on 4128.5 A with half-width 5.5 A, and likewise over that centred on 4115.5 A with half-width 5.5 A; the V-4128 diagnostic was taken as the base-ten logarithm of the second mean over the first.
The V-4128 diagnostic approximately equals 0.021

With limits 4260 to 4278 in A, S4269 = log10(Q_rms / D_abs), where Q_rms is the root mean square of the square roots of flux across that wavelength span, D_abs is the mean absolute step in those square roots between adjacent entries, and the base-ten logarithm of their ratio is 1.75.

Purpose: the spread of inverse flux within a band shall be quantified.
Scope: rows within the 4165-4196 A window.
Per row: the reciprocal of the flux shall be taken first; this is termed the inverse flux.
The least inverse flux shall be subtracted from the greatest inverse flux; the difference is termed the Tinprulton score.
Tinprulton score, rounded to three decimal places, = 0.013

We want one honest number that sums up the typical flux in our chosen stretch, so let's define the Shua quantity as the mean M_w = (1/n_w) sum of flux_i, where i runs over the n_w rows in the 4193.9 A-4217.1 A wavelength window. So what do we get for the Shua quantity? 22.8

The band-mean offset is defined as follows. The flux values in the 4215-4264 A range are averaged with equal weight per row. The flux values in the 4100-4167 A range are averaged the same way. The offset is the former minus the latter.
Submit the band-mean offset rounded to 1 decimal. 1.0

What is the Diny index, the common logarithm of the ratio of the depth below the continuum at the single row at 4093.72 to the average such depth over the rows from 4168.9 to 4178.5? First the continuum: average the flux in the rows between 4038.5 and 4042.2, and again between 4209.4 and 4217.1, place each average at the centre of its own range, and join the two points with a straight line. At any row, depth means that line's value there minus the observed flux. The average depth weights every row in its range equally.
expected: -0.1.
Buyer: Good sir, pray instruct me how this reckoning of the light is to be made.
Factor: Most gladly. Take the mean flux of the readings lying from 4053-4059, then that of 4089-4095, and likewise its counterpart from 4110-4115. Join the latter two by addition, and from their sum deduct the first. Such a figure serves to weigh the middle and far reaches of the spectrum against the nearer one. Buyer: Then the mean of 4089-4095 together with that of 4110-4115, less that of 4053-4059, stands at 23.5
